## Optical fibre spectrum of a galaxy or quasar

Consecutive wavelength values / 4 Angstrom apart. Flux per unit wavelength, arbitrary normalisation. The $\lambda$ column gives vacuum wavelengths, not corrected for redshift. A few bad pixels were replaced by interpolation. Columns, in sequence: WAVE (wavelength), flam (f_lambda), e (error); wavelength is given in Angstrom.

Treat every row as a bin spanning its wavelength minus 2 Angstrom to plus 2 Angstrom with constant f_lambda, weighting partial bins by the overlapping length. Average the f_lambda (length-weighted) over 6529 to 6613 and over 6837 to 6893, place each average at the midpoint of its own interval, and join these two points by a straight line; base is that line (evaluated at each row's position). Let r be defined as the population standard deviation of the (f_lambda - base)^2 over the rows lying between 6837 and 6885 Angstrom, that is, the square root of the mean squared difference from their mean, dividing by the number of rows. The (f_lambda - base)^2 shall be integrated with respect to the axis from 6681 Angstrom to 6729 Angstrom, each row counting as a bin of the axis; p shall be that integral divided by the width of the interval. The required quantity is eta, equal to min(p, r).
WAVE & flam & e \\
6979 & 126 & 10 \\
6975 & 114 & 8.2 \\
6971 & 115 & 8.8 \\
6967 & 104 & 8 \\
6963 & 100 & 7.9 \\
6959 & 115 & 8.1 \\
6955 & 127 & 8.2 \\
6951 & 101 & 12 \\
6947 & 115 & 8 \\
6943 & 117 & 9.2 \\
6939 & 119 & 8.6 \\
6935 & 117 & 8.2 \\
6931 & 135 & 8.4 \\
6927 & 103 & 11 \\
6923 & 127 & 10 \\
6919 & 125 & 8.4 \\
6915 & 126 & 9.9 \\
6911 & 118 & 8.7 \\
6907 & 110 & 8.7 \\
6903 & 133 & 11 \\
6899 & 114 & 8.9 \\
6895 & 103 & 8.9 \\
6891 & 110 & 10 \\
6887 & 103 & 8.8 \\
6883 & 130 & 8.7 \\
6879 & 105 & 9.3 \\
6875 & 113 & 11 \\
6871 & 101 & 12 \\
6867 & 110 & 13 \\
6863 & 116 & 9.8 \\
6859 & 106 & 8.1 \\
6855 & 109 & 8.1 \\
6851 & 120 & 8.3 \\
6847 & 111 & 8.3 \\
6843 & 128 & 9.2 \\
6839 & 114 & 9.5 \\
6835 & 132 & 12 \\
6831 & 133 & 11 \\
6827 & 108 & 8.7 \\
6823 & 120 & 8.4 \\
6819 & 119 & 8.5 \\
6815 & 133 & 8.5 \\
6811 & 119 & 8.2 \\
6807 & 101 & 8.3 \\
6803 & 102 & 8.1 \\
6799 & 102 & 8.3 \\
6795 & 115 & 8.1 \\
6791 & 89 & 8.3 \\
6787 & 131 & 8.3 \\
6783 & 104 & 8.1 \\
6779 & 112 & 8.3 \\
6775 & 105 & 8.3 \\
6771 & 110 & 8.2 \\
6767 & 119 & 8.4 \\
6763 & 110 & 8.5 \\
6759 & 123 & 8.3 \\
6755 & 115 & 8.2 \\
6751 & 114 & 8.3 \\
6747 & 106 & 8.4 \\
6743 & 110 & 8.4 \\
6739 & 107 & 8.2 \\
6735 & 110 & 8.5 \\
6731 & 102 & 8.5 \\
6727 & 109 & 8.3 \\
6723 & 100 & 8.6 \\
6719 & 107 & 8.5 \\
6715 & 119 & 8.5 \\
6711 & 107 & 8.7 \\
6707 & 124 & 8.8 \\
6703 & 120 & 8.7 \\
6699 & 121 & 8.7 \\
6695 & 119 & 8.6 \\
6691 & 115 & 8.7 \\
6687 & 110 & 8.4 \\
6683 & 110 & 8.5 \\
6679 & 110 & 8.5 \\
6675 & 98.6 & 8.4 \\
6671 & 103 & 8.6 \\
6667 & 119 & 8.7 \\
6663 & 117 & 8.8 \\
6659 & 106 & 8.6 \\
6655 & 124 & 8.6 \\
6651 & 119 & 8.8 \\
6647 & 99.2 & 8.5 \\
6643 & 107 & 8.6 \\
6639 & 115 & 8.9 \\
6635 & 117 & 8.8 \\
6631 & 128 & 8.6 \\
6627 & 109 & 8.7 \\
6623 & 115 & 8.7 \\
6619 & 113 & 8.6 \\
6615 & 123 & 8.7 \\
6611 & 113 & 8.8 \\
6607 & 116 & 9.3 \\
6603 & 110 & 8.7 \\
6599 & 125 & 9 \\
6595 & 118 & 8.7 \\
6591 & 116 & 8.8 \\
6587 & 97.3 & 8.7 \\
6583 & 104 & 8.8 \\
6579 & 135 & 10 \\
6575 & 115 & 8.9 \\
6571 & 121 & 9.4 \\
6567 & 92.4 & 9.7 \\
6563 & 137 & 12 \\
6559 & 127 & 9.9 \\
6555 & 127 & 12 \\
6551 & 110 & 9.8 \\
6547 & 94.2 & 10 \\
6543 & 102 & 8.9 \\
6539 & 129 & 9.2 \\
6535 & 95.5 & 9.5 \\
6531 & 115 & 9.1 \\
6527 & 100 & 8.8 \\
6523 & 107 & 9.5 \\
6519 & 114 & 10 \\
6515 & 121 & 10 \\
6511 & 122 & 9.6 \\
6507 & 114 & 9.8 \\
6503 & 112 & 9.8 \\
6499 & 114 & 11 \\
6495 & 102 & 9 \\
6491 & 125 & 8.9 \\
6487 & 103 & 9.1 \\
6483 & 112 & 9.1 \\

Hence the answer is 48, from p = 48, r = 97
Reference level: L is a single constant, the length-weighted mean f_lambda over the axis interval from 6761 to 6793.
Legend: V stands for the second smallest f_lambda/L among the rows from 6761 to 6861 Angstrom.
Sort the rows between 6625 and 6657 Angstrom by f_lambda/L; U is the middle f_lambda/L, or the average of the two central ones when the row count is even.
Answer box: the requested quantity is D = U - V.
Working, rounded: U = 1.05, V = 0.92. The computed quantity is 0.14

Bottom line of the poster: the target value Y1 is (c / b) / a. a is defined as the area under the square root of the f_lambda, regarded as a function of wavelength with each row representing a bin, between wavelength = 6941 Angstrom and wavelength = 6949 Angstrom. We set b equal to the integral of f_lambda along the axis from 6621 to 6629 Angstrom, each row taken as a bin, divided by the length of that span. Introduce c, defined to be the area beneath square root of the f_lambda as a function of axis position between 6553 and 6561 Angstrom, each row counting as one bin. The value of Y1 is 0.0093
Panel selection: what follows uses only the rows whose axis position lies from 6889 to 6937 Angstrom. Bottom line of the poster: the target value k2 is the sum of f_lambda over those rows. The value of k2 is 1421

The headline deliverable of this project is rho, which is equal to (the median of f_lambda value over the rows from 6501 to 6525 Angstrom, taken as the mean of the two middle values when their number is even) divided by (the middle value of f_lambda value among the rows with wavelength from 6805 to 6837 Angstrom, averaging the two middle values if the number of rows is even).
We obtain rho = 0.95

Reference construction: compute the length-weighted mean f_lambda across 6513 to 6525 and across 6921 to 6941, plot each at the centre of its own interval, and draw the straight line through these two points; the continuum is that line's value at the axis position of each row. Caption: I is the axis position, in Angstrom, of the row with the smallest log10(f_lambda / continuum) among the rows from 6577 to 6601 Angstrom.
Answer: 6587 Angstrom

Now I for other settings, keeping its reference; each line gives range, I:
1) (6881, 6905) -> 6895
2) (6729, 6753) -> 6731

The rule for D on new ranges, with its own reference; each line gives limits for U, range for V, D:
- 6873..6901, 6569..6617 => 0.05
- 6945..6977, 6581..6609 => 0.10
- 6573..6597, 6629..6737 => 0.15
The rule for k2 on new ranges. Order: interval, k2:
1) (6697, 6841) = 4072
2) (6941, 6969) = 779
